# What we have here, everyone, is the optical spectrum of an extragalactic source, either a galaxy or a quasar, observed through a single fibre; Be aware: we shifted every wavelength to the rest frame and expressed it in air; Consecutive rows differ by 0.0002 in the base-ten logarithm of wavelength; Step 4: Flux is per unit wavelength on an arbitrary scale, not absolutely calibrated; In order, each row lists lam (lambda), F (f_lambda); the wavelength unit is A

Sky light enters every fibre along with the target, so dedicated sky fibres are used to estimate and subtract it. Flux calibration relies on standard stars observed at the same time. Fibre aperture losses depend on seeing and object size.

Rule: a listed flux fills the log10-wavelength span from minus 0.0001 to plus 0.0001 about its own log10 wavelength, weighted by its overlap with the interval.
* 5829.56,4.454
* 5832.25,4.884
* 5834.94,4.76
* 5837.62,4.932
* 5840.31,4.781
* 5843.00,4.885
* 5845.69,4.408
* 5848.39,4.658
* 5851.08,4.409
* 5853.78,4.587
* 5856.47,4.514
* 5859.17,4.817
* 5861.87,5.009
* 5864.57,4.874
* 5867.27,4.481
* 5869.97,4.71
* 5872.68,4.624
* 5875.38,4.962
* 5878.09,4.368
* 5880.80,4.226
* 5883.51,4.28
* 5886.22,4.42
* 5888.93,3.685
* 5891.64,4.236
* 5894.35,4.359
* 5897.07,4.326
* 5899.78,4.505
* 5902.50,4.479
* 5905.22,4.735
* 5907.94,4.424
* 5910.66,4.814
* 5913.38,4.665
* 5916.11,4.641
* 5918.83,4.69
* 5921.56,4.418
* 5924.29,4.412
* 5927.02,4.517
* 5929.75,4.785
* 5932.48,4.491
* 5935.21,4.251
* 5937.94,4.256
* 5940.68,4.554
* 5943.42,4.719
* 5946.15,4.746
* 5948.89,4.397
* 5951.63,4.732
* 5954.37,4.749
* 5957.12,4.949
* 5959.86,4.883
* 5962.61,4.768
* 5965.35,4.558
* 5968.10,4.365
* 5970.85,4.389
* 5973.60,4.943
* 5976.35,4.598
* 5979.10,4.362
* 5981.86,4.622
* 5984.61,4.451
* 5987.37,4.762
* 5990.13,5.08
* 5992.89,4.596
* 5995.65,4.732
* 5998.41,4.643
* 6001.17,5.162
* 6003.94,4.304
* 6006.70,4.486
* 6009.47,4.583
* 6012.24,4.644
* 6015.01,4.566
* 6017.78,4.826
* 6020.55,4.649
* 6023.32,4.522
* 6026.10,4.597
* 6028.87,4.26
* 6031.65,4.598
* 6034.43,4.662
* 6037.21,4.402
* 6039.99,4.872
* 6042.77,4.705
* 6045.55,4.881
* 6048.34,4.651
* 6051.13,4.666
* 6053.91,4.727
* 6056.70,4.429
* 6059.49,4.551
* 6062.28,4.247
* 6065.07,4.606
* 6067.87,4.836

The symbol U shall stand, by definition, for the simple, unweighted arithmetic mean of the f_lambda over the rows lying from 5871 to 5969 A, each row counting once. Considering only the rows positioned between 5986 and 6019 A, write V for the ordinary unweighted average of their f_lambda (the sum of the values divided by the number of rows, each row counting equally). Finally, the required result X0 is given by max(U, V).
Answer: 4.70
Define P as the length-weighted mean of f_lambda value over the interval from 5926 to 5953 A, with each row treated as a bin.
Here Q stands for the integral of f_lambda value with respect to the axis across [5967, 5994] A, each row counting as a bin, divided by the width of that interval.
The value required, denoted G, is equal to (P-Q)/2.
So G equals -0.04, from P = 4.55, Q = 4.62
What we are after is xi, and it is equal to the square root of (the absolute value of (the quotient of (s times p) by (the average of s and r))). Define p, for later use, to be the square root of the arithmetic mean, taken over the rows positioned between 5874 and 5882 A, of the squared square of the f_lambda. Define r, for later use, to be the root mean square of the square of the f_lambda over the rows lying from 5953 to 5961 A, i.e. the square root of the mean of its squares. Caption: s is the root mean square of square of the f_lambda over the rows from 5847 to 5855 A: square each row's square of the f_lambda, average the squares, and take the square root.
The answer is 4.40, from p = 20.7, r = 23.6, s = 20.7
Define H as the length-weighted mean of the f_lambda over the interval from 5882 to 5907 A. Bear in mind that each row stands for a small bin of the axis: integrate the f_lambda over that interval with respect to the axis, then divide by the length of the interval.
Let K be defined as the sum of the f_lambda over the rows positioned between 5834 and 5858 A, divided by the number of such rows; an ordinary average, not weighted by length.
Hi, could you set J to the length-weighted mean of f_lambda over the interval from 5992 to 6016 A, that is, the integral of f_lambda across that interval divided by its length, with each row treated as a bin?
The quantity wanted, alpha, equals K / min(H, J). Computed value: 1.07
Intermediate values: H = 4.34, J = 4.64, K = 4.66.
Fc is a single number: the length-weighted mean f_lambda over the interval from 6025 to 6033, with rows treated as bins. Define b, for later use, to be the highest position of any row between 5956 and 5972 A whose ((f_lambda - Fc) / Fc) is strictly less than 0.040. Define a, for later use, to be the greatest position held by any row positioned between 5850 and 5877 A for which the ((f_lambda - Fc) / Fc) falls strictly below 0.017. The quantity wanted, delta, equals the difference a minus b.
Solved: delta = -103.6 A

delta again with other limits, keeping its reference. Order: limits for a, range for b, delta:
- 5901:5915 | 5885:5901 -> 8.2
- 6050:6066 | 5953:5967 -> 96.9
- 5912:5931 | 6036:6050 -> -121.3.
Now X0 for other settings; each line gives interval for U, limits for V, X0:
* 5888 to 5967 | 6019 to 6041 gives 4.57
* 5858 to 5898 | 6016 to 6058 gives 4.63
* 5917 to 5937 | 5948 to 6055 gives 4.65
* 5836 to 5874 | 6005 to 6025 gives 4.69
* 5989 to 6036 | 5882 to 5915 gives 4.64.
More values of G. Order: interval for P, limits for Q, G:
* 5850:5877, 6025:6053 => 0.03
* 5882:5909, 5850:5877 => -0.18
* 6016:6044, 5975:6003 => -0.04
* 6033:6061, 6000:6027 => 0.01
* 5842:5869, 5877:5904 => 0.19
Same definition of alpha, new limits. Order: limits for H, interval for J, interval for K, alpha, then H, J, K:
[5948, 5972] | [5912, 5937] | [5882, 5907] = 0.96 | 4.65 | 4.54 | 4.34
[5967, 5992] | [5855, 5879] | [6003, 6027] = 0.99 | 4.62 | 4.71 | 4.58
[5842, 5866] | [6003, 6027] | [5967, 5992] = 1.01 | 4.68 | 4.58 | 4.62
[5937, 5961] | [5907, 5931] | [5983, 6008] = 1.02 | 4.67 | 4.60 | 4.69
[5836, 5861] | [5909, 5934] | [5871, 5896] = 0.95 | 4.67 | 4.60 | 4.35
